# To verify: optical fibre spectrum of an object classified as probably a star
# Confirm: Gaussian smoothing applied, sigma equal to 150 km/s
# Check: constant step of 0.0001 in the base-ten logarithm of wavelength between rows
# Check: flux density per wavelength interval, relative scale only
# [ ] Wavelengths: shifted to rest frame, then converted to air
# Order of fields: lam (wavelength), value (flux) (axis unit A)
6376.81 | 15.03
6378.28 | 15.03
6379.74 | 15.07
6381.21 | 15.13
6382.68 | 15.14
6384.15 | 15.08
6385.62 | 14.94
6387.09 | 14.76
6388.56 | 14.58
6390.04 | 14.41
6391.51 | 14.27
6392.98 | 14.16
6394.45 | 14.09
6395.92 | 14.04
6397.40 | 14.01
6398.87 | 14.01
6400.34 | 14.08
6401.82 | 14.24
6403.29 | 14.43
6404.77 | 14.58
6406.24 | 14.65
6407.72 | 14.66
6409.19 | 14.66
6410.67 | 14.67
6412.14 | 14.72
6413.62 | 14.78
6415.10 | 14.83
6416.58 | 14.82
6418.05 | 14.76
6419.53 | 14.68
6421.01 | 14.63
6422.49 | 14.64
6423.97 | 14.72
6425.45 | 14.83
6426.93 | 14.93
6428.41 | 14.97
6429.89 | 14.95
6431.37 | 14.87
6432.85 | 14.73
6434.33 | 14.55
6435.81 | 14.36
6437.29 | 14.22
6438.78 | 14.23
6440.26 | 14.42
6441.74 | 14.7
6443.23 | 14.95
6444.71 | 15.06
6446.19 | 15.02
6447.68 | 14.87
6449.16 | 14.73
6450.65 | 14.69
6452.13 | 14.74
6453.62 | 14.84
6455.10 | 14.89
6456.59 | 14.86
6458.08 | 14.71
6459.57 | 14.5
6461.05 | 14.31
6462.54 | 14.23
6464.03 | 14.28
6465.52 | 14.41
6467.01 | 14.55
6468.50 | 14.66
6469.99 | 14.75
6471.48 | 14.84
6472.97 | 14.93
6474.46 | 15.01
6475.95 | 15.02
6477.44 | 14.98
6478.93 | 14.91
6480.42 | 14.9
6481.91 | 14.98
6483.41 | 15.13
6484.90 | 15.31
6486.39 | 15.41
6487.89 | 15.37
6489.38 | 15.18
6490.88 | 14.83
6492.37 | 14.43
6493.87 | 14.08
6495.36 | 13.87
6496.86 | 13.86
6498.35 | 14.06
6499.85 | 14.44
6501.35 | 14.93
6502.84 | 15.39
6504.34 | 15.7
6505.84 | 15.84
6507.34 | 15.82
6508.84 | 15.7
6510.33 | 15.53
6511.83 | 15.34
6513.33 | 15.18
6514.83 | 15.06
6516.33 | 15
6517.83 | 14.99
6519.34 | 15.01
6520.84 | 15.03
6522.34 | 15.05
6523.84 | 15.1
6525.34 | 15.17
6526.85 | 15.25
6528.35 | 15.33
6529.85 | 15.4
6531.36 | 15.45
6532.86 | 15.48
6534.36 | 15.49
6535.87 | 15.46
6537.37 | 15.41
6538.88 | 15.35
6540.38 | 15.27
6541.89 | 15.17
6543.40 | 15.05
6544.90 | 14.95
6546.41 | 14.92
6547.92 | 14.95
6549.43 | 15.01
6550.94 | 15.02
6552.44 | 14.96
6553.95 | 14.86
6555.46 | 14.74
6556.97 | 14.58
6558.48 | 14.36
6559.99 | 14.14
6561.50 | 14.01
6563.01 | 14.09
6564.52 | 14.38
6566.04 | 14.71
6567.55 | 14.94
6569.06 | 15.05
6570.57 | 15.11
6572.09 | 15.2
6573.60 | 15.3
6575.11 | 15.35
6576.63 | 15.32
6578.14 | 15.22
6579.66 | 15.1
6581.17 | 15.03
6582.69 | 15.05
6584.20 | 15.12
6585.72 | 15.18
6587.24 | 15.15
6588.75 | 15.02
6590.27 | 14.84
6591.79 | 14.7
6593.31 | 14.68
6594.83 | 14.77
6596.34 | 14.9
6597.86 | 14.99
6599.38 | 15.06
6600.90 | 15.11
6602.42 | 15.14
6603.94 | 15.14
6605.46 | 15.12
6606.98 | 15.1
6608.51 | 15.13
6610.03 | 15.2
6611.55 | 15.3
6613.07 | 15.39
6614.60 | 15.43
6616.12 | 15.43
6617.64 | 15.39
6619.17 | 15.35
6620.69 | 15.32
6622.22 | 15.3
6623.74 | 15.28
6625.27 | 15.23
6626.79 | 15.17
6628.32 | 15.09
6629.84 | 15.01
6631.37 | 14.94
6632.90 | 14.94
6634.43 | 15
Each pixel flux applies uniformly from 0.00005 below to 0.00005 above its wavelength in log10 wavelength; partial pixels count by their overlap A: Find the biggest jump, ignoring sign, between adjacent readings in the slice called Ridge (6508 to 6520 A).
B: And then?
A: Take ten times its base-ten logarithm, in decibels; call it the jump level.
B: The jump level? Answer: -7.2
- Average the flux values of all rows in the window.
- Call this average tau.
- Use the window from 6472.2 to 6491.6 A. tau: 15.1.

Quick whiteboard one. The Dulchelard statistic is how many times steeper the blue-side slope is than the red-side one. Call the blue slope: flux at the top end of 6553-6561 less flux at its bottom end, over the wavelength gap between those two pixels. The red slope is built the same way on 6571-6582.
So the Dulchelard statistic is 6.4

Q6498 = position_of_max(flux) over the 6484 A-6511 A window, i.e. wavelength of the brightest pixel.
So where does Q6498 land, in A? 6505.84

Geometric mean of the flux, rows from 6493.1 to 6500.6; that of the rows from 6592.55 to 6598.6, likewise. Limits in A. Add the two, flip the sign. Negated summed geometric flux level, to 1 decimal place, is -28.9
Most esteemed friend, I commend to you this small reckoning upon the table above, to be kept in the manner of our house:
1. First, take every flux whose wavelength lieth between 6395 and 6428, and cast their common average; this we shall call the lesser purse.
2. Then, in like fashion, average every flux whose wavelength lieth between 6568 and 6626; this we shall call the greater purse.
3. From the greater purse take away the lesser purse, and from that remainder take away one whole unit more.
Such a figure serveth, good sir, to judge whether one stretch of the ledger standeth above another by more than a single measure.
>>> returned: -0.42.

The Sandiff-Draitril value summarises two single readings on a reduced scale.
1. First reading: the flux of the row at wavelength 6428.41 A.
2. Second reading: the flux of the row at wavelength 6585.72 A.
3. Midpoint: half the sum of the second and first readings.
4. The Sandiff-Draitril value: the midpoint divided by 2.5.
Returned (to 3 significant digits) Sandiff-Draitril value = 6.03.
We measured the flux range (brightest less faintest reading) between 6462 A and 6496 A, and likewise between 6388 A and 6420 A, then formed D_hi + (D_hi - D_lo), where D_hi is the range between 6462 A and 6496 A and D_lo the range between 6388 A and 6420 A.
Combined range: 2.3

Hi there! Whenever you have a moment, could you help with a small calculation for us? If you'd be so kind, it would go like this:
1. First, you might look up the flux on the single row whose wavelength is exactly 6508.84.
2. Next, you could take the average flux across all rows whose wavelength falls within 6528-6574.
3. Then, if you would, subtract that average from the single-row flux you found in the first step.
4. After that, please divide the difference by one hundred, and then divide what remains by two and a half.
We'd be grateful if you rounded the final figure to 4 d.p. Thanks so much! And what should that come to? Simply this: 0.0029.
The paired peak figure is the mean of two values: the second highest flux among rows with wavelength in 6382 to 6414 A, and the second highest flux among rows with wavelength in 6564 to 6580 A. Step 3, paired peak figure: 15.2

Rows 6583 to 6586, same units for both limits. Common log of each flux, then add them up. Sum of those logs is 2.36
